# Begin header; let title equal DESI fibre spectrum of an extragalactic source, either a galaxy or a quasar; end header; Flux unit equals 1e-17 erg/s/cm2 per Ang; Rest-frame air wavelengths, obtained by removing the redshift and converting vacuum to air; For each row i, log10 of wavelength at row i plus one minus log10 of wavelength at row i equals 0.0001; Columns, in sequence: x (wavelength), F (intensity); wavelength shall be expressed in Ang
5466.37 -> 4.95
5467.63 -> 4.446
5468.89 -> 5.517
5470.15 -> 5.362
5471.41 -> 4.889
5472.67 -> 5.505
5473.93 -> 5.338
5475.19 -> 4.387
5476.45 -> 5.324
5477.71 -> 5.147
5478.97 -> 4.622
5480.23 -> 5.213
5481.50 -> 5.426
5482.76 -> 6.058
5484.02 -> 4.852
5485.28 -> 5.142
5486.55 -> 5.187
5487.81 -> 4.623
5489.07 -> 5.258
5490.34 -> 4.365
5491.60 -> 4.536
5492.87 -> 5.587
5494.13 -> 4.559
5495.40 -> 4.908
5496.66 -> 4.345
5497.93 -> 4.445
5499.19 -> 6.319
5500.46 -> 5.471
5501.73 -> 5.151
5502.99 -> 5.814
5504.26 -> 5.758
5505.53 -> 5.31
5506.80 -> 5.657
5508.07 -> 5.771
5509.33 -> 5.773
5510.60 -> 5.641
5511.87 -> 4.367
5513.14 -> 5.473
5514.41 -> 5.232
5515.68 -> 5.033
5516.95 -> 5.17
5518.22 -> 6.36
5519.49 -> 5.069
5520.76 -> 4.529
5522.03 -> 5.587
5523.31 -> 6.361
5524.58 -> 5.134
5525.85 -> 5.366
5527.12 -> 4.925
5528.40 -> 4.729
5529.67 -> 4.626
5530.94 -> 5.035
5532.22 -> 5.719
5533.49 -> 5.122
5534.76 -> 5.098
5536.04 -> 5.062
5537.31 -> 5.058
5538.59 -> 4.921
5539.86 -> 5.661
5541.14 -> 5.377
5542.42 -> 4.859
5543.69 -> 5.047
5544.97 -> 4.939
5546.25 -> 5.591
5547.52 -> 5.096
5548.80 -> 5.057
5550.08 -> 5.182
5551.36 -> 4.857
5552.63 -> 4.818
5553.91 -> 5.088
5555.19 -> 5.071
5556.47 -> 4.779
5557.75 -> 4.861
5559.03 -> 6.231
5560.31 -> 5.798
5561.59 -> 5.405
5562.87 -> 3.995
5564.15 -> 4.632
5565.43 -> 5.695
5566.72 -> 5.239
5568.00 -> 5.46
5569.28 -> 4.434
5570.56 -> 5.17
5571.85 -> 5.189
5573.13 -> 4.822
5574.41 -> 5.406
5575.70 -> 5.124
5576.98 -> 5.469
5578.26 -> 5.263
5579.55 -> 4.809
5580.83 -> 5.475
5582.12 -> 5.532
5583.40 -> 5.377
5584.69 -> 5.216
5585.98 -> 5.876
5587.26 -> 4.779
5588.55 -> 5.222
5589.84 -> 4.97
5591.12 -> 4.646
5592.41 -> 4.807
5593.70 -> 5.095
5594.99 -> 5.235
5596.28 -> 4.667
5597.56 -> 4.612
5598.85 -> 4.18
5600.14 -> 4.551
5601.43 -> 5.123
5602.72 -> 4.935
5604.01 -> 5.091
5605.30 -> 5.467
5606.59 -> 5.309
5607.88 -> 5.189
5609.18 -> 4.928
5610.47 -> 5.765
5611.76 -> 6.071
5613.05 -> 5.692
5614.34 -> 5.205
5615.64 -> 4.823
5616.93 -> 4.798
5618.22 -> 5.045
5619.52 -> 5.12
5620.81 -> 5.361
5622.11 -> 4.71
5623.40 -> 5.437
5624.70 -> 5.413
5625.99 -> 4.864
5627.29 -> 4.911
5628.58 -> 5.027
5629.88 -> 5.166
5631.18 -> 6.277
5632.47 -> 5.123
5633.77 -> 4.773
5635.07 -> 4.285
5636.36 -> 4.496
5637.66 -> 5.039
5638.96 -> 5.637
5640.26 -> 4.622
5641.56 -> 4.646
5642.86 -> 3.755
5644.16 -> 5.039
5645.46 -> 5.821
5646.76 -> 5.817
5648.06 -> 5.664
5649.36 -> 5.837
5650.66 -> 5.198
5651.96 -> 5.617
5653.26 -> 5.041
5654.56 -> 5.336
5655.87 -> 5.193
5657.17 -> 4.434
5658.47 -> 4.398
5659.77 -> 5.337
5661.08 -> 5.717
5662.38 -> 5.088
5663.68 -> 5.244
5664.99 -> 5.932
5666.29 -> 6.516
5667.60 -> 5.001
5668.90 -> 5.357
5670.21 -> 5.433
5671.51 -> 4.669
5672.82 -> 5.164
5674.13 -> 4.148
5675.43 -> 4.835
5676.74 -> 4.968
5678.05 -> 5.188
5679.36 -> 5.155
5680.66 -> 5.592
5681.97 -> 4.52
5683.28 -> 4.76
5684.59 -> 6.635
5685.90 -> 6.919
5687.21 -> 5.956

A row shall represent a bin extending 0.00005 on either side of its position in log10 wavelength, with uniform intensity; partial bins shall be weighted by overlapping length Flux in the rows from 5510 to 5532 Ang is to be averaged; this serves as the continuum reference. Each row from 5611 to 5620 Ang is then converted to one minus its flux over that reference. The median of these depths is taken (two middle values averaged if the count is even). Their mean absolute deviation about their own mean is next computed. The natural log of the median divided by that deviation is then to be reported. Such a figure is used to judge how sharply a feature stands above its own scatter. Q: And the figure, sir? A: -1.3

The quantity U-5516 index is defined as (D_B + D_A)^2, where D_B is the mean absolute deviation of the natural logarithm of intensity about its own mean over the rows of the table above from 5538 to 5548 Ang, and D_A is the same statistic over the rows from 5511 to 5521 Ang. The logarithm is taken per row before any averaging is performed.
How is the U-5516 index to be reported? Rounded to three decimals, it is 0.017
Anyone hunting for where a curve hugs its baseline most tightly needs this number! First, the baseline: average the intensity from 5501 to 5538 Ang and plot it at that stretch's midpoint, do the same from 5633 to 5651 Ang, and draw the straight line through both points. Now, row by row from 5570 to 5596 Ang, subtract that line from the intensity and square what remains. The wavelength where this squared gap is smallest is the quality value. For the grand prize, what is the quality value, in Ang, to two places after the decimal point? 5571.85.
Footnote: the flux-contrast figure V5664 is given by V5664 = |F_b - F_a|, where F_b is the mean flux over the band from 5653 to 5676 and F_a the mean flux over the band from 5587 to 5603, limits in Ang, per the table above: 0.33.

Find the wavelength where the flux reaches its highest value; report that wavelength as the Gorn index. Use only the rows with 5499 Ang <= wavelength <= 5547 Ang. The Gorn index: 5523.31 Ang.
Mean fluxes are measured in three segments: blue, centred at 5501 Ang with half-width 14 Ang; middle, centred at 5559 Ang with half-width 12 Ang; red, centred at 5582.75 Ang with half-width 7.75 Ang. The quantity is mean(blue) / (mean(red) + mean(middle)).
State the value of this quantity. 0.502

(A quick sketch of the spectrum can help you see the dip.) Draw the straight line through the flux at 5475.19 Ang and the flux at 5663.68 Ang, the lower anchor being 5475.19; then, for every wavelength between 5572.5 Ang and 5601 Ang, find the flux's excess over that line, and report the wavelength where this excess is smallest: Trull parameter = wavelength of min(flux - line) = 5598.85 Ang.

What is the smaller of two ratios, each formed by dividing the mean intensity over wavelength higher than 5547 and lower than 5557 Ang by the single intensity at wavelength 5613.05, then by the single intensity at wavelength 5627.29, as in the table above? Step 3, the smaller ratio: 0.88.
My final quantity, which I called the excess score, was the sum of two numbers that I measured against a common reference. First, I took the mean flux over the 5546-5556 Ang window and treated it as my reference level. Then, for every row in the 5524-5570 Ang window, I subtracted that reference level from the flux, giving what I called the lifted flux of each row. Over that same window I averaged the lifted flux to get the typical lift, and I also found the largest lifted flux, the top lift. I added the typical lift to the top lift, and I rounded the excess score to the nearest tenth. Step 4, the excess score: 1.2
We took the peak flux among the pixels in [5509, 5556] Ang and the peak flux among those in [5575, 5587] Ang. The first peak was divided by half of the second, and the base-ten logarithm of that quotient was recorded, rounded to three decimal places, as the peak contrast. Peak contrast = 0.335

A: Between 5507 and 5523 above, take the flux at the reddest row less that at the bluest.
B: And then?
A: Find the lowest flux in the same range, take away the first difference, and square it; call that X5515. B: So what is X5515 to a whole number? 21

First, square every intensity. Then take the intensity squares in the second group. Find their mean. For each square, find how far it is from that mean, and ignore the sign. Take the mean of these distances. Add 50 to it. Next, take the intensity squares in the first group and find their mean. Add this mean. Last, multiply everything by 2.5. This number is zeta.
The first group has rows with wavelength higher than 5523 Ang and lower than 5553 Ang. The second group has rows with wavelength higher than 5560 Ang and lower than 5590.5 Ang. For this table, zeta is 200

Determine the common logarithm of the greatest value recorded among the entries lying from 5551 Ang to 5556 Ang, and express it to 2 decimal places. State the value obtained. 0.71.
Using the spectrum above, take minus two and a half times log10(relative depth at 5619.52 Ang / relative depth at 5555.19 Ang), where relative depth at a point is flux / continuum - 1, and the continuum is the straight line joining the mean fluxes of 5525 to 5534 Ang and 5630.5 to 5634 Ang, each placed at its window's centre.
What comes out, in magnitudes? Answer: -1.1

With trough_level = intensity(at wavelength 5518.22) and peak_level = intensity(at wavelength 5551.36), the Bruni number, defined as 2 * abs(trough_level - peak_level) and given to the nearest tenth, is 3.0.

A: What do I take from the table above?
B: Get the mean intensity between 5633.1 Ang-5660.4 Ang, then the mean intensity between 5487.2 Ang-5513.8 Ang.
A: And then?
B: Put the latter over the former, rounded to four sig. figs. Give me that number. 1.030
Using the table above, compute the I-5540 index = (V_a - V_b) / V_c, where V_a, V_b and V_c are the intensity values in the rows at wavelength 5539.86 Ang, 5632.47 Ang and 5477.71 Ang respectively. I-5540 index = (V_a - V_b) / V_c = 0.10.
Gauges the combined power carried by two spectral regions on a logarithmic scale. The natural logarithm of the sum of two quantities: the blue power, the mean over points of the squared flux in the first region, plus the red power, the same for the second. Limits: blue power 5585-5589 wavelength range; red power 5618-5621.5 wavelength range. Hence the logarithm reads 4.01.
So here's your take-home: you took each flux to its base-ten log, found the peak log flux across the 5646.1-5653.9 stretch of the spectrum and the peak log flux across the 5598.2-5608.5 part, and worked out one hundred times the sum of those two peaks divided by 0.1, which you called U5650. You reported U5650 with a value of 1504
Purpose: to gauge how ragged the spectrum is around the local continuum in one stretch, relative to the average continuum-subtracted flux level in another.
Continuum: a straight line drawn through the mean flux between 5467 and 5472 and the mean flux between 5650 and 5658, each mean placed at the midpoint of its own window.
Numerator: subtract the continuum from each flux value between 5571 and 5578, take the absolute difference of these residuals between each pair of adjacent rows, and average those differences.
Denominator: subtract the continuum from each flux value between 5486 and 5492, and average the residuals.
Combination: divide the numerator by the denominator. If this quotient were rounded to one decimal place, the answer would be -1.5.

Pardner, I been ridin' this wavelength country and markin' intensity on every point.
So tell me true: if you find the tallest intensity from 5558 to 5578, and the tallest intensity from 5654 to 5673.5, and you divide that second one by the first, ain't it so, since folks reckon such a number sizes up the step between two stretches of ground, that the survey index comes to 1.05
